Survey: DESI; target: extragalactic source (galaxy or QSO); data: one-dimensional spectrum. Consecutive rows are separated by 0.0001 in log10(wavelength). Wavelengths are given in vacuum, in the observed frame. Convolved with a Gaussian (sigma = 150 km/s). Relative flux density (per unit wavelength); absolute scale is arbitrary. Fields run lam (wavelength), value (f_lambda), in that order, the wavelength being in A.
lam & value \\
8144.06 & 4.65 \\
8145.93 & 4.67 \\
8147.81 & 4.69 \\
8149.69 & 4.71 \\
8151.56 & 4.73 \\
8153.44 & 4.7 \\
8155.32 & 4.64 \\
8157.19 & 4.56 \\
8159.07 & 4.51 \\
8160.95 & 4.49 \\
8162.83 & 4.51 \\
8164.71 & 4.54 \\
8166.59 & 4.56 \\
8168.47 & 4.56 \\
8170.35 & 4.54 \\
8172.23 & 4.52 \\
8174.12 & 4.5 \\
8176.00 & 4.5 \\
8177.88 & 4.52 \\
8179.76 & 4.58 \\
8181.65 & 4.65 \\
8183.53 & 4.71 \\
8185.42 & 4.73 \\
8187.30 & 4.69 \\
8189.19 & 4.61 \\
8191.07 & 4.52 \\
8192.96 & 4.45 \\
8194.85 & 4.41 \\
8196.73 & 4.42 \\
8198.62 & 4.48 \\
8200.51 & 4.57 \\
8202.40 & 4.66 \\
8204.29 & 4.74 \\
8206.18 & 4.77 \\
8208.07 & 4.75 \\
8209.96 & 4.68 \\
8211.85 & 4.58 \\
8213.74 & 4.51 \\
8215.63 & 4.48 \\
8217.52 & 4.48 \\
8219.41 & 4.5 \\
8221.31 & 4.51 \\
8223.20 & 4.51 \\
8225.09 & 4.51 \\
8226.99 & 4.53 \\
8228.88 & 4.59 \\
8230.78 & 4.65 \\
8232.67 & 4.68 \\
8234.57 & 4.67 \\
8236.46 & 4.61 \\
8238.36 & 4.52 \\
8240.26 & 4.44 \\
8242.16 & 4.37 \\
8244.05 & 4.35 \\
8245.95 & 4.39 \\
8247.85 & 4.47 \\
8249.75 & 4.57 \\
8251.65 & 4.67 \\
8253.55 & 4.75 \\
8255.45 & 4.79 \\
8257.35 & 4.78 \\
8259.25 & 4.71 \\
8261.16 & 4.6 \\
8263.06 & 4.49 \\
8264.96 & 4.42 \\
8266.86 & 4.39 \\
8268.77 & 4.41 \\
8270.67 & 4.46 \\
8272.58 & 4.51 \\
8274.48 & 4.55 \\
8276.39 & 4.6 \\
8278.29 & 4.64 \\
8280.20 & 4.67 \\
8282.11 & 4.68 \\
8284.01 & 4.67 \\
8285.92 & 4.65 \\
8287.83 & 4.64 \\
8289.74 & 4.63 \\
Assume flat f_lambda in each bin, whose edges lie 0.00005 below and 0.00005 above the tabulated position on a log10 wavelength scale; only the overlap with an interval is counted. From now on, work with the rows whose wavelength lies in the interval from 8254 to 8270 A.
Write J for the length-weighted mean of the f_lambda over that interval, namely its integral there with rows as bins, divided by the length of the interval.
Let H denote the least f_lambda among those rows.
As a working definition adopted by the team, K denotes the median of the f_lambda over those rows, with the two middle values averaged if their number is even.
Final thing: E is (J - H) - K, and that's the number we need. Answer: -4.36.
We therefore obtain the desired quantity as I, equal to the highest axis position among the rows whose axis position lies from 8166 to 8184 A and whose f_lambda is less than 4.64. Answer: 8179.76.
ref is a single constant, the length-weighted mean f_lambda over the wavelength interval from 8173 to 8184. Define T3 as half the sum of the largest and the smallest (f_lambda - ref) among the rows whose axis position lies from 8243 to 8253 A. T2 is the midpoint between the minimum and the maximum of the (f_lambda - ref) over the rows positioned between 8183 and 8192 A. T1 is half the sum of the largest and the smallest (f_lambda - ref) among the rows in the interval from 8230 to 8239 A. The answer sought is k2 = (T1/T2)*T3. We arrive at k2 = -0.033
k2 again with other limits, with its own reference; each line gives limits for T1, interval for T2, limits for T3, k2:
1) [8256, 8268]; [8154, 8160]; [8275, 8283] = 0.195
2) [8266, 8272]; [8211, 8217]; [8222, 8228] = -0.181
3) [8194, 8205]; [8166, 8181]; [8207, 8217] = -0.009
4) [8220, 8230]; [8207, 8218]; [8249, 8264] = -0.030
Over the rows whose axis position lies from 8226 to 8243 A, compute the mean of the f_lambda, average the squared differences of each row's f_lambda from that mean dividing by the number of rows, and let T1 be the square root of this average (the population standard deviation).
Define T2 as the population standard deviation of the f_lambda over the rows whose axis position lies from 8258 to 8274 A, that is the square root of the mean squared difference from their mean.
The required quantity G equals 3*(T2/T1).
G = 3.0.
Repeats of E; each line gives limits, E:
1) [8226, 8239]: -4.52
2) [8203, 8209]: -4.74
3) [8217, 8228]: -4.48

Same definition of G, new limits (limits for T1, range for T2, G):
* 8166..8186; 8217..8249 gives 3.7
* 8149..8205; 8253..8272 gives 4.9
